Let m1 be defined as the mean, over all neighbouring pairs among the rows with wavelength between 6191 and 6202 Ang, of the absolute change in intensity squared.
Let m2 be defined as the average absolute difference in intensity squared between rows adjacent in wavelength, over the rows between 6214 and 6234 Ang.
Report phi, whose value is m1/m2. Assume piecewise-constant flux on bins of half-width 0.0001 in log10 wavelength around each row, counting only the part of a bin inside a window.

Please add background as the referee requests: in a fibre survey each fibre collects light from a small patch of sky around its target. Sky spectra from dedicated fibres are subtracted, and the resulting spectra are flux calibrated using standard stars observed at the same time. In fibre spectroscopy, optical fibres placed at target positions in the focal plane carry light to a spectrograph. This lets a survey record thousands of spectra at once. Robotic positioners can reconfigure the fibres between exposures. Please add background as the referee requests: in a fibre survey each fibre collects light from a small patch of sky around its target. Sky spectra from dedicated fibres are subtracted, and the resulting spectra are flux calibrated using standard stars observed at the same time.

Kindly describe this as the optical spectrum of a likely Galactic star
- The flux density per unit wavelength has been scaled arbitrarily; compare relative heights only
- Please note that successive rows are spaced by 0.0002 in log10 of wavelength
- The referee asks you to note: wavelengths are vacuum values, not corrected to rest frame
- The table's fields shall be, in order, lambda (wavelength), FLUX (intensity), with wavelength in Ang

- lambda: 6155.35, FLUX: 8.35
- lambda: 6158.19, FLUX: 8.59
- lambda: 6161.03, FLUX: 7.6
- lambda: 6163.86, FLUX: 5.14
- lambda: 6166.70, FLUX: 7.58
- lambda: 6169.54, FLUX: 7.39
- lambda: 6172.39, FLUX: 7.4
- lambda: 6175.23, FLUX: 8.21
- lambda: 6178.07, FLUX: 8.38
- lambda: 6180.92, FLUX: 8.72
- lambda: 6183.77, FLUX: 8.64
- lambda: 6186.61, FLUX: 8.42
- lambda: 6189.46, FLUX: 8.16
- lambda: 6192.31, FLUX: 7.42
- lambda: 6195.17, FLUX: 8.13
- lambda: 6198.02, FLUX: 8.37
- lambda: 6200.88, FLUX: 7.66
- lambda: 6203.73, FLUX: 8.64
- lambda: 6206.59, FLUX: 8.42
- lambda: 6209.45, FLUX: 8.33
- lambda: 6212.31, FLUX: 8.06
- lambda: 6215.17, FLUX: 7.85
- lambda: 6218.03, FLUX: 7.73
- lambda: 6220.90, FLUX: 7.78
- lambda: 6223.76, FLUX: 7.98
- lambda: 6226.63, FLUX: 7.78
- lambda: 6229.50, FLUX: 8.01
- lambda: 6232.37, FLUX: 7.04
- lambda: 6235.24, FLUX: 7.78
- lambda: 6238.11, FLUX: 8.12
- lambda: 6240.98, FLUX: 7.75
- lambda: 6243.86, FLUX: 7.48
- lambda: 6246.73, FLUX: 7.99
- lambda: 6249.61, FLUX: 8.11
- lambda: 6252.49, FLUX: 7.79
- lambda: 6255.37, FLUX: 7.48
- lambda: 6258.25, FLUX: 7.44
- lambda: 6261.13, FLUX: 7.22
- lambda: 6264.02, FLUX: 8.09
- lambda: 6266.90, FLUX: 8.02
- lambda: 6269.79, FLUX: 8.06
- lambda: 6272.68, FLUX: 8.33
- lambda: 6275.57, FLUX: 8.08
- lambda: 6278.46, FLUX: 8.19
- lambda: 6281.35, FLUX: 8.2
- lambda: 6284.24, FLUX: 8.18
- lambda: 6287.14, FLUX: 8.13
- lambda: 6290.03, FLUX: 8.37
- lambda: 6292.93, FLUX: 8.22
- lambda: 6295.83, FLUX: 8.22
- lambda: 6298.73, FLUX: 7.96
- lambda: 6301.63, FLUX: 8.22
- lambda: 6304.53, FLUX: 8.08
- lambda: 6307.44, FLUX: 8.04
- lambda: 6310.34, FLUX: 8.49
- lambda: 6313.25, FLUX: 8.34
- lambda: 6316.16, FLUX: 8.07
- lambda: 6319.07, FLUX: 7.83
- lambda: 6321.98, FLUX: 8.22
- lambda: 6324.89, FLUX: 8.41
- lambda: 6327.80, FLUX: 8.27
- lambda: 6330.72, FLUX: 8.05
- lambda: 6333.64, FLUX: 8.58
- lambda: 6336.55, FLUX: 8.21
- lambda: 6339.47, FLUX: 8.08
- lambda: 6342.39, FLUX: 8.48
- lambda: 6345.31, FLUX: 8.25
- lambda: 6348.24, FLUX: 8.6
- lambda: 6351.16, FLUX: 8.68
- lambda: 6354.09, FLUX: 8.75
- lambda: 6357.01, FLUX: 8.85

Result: 1.94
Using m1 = 8.8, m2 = 4.5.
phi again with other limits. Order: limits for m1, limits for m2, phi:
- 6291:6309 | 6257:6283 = 0.63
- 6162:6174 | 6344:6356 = 4.00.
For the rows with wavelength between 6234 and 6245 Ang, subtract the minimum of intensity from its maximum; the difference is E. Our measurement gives 0.64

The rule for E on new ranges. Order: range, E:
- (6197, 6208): 0.98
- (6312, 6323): 0.51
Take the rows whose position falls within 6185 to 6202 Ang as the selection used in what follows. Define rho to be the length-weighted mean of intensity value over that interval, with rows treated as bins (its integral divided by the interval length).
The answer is 8.04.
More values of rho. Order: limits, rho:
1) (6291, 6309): 8.13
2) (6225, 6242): 7.75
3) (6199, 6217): 8.16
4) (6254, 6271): 7.71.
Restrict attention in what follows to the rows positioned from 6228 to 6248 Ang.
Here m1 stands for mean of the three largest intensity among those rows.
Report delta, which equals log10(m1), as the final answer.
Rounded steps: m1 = 8.04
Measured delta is 0.905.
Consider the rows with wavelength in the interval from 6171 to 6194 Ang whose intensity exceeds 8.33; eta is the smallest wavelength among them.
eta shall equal 6178.07 Ang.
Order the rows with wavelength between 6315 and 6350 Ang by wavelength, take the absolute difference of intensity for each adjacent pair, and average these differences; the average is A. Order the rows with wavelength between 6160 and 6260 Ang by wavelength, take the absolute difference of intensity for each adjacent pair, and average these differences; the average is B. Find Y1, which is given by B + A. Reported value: 0.76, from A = 0.29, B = 0.47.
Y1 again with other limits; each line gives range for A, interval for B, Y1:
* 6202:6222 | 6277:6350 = 0.38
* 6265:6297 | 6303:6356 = 0.36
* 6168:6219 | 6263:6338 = 0.56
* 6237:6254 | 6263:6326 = 0.49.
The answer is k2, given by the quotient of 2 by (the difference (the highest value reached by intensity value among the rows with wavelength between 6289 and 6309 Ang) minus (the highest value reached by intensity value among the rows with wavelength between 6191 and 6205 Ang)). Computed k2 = -7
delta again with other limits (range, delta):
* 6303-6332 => 0.925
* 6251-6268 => 0.901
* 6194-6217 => 0.928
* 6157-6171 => 0.899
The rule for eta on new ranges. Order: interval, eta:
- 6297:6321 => 6310.34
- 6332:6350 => 6333.64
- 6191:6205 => 6198.02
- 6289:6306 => 6290.03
